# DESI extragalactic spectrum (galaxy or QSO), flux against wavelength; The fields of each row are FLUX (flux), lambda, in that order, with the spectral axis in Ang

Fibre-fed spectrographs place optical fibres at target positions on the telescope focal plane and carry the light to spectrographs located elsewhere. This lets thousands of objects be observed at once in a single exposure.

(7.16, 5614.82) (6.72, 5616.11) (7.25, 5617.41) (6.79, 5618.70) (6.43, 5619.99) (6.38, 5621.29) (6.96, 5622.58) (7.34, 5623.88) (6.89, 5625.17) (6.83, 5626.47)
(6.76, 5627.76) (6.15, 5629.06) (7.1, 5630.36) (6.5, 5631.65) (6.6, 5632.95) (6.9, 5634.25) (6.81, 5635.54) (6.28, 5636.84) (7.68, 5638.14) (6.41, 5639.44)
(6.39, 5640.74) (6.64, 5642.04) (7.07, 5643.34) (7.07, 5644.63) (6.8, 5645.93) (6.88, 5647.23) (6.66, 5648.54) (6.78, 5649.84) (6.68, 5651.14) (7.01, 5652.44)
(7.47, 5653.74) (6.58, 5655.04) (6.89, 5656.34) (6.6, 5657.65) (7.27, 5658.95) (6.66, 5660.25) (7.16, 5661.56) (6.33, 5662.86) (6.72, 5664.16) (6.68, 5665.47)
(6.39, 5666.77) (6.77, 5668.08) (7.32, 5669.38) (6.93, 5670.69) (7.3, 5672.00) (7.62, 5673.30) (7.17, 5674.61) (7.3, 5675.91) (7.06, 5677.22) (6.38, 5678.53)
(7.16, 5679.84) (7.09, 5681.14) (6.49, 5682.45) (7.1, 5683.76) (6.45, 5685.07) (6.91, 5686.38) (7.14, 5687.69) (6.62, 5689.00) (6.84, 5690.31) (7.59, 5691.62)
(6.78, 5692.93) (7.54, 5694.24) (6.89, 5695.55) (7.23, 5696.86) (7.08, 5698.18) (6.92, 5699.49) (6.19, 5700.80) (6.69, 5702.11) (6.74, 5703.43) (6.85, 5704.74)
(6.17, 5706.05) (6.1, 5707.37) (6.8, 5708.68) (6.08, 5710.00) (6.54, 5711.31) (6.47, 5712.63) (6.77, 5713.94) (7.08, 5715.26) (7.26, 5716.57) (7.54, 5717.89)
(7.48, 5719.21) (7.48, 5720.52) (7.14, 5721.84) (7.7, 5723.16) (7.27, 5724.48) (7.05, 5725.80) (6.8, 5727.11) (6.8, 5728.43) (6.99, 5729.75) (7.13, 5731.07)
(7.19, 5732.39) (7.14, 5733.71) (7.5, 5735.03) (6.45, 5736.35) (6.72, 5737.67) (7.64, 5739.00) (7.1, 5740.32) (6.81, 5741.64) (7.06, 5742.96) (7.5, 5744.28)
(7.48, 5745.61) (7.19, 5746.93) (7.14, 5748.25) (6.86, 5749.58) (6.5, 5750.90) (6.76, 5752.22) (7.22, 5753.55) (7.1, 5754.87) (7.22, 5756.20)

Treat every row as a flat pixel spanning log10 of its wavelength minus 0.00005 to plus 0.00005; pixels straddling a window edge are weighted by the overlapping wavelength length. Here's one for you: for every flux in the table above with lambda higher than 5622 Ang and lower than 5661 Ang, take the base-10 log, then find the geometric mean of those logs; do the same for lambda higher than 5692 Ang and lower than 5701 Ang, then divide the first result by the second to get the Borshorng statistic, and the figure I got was 0.991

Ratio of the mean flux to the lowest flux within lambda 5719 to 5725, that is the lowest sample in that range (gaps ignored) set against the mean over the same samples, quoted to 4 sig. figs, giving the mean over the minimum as 1.038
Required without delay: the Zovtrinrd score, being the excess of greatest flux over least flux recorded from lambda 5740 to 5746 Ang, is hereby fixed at 0.69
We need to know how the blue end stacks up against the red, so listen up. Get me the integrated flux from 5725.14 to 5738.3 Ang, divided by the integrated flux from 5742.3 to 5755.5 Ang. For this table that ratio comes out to 0.98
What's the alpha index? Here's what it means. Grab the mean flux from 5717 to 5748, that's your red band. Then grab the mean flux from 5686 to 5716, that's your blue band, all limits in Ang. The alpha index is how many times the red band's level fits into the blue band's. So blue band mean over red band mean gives 0.945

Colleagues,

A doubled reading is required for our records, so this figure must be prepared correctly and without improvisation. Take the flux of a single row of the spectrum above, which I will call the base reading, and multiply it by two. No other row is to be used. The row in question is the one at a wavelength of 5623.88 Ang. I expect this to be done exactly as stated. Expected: 14.7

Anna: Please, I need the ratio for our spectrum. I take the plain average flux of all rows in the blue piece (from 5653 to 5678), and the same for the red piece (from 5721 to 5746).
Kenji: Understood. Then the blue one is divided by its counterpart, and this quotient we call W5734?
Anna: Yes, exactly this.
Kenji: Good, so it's 0.98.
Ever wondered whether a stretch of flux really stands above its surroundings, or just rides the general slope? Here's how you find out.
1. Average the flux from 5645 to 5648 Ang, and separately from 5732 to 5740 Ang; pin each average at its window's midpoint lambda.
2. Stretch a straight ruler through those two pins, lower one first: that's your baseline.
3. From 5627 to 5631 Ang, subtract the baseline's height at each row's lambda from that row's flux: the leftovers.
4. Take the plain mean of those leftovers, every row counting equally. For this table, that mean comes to -0.1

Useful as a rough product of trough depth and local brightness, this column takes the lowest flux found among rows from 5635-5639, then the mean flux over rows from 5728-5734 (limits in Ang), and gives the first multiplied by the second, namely 44.3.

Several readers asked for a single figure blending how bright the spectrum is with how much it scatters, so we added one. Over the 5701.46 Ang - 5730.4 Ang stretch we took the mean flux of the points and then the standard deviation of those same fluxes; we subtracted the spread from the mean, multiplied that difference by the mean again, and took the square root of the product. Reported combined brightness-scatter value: 6.67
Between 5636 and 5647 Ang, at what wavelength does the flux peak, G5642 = 5638.14 Ang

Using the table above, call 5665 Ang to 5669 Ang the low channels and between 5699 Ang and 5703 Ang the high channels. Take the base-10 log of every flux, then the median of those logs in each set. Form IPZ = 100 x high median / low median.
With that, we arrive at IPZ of 100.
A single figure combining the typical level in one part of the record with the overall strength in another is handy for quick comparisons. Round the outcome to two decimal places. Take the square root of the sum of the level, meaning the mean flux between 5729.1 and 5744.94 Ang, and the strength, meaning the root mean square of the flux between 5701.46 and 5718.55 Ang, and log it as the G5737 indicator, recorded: 3.72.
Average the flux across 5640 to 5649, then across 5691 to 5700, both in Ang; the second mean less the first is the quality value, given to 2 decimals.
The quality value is 0.36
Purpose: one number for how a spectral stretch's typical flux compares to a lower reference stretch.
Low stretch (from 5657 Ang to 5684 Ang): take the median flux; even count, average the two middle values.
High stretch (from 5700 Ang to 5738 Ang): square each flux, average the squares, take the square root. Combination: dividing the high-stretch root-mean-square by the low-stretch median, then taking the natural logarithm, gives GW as -0.021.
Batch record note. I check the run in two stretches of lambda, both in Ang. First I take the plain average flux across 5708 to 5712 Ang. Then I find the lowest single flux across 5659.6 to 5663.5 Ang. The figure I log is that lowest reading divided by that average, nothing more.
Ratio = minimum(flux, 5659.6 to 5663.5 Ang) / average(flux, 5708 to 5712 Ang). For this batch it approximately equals 0.98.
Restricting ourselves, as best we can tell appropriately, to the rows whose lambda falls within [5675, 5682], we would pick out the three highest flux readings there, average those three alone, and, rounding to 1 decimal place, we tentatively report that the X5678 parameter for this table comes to 7.2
